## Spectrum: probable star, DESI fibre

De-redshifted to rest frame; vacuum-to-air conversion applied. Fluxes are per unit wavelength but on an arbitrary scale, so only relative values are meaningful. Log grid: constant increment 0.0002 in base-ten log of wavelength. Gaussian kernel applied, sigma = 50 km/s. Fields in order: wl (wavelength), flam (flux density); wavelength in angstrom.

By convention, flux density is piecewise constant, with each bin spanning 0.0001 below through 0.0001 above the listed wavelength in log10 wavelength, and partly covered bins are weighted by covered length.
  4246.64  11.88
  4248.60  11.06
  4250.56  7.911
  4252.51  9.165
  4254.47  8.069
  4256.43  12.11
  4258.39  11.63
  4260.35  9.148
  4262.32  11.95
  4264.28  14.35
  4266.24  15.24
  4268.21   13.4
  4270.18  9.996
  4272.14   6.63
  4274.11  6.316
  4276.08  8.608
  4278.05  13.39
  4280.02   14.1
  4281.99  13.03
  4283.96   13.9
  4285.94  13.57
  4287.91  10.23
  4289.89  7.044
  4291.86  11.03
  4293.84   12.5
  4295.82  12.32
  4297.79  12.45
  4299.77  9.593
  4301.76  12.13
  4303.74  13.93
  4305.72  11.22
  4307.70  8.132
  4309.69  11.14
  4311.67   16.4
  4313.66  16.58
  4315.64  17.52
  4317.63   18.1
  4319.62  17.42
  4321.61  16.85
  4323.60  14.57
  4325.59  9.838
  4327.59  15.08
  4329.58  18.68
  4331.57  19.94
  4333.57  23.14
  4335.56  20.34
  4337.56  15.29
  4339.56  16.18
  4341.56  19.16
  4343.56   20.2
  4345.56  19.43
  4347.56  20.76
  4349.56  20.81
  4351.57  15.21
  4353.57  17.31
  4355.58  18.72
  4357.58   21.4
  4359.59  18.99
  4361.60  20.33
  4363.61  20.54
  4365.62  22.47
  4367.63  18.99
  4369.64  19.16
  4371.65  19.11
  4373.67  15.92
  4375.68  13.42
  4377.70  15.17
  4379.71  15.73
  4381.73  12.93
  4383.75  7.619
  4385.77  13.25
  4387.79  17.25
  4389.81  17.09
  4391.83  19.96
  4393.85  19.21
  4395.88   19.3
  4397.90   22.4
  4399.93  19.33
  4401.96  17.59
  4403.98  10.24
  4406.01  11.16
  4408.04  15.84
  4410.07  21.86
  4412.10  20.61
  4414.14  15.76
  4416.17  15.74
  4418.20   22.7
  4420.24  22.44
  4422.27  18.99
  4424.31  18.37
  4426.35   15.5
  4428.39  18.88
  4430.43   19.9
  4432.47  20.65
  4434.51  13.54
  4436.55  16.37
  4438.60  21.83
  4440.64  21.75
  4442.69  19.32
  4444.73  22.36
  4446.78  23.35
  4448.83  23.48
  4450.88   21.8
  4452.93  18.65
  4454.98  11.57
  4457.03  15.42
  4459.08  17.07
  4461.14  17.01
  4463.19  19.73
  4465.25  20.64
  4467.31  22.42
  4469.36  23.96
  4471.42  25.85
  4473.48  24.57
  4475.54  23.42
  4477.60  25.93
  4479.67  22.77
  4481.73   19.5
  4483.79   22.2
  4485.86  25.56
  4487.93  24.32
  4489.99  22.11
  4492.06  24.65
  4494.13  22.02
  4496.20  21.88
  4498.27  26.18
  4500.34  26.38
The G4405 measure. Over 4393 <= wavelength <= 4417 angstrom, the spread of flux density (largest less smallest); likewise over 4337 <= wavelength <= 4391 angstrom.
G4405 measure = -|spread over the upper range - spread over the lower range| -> -2.7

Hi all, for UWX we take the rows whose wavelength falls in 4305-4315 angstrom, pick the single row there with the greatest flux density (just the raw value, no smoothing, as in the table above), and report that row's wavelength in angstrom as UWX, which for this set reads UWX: 4313.66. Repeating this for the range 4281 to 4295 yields 4283.96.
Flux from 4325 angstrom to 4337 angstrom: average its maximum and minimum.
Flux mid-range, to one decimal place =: 16.5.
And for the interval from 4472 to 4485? 22.7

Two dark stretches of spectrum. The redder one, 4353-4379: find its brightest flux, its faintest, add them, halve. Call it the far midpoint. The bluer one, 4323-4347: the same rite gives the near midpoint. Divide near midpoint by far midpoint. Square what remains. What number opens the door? 0.84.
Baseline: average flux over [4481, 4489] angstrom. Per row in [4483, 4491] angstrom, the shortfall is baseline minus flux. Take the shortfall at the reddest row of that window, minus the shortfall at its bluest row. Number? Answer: 0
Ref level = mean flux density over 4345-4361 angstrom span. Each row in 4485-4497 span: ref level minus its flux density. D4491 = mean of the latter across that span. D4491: -4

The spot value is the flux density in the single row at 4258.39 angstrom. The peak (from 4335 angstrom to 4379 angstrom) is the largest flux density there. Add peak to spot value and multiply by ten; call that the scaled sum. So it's 341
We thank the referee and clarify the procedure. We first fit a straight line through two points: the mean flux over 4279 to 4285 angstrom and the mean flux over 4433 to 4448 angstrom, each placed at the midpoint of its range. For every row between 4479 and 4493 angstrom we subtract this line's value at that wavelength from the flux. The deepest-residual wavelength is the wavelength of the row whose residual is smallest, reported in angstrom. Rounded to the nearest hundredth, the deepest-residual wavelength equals 4481.73 angstrom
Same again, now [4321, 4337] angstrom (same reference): 4325.59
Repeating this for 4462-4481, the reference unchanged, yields 4463.19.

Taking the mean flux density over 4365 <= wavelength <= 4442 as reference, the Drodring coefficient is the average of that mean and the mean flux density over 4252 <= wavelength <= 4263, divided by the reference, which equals 0.794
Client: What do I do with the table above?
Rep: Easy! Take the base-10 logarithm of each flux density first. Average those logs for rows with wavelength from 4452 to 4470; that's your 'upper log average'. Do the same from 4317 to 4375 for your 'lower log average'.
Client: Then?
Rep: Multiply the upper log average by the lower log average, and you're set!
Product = 1.58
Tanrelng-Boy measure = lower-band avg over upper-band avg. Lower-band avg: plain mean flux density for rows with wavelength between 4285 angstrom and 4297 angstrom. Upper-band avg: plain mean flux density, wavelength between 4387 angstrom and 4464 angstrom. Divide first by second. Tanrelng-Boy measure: 0.60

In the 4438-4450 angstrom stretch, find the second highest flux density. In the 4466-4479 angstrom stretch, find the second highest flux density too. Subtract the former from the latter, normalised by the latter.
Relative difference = 0.097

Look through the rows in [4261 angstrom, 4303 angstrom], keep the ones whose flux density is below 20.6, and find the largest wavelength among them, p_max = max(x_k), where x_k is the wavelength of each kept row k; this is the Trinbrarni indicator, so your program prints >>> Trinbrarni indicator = 4301.76 angstrom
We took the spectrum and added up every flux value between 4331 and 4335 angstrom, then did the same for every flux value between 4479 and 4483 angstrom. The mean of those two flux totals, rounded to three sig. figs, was 42.7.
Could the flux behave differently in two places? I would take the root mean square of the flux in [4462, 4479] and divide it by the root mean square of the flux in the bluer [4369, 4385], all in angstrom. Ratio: 1.53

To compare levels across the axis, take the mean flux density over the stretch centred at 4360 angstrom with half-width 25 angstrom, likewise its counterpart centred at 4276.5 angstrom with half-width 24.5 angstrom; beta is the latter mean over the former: 0.63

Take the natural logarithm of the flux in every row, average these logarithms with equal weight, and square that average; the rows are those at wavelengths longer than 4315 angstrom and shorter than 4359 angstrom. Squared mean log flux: 8.27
